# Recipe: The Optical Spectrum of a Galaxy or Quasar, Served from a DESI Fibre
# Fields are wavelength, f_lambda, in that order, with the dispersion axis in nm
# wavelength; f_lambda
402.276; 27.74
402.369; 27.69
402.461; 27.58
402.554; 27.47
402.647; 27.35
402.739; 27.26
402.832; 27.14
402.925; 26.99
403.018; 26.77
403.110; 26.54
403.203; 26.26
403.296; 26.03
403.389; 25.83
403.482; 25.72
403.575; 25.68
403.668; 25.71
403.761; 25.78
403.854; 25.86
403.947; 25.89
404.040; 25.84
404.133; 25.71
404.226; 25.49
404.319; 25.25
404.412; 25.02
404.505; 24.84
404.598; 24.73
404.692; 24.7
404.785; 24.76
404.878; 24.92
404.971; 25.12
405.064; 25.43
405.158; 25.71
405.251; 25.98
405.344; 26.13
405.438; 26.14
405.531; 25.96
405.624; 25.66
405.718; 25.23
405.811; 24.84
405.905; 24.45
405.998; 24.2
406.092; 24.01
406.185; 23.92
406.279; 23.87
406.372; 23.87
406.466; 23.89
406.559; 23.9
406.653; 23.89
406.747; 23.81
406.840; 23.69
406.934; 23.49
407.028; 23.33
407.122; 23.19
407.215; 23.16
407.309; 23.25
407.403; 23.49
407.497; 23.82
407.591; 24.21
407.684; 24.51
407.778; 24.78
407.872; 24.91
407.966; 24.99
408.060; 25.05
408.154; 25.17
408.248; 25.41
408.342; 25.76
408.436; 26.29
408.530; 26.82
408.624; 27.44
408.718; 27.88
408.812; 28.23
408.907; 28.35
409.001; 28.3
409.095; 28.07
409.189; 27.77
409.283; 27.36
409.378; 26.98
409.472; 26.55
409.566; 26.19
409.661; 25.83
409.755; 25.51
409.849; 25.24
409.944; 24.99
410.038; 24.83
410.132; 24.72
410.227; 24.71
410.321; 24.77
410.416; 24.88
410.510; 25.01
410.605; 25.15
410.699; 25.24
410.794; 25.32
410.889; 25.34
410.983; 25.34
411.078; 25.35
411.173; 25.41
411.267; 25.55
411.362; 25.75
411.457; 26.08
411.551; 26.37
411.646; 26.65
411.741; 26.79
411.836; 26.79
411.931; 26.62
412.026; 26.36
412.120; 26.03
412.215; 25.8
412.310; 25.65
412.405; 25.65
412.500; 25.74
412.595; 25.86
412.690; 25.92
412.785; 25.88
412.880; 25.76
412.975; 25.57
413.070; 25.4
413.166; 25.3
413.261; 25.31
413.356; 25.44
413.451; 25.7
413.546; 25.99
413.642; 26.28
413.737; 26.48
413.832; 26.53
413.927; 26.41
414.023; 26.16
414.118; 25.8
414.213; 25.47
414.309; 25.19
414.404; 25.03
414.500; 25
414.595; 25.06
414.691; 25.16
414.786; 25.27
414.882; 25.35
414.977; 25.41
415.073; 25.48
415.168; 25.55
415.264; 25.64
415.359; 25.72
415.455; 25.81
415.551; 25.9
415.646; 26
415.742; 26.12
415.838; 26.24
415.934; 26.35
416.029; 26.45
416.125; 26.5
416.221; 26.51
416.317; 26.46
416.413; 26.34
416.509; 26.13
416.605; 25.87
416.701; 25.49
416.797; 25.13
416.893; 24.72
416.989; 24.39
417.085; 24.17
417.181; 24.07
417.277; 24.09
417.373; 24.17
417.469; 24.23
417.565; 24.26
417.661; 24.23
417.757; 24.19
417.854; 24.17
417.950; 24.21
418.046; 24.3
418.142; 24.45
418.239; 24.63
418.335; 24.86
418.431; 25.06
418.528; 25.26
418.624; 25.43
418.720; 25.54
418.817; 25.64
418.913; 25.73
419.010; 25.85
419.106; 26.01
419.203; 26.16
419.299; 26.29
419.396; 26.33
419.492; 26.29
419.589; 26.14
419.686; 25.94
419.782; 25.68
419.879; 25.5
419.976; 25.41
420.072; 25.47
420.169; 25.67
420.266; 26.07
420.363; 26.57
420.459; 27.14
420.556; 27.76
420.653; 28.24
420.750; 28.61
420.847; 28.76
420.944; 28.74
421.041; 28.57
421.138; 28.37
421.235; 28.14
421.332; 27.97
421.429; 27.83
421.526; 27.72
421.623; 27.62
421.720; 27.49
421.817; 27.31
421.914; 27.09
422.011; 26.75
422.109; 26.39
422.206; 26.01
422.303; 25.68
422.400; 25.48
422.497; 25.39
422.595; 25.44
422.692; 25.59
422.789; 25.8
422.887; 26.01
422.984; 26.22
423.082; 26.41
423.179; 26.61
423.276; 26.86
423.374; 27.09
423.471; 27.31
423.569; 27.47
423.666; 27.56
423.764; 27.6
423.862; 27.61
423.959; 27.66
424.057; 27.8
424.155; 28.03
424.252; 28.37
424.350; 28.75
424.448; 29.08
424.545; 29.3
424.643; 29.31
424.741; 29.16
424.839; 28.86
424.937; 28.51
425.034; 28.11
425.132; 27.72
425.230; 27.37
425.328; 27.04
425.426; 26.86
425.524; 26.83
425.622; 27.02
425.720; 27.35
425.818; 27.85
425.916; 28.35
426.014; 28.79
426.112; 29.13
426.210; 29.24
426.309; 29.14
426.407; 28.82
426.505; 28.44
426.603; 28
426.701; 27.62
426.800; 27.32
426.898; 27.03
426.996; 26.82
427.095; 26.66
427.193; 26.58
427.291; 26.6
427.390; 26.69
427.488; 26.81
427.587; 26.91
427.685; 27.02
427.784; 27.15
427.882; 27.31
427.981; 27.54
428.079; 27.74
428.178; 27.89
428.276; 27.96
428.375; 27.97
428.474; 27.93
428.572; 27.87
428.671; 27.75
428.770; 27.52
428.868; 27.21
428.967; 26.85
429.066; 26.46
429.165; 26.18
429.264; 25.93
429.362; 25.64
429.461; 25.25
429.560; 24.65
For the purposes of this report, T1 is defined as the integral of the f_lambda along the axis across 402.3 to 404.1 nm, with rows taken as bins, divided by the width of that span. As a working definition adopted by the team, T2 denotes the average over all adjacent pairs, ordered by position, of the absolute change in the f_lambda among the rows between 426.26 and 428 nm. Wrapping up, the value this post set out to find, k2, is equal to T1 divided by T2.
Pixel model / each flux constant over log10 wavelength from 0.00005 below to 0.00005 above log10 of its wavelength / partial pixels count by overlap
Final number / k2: 128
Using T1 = 26.5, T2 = 0.21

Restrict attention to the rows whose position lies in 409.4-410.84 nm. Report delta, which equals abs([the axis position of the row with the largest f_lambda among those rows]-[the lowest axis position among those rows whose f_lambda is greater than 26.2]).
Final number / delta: 0.00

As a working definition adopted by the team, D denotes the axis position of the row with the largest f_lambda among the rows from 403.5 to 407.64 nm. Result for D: 405.438 nm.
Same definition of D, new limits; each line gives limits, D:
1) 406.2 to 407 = 406.559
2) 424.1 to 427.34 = 424.643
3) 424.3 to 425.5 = 424.643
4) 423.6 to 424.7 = 424.643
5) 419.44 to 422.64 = 420.847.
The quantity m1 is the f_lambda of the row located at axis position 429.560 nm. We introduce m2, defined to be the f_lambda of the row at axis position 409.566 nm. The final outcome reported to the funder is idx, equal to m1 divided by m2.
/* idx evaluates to 0.941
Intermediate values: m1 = 24.65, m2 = 26.19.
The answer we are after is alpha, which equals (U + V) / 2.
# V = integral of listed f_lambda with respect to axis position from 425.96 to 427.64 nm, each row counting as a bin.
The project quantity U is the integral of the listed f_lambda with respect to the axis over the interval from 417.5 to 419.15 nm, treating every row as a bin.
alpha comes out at 44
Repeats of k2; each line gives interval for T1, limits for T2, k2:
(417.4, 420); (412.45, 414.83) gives 158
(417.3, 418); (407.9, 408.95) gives 72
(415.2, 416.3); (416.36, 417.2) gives 92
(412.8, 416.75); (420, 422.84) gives 102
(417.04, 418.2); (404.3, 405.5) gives 146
